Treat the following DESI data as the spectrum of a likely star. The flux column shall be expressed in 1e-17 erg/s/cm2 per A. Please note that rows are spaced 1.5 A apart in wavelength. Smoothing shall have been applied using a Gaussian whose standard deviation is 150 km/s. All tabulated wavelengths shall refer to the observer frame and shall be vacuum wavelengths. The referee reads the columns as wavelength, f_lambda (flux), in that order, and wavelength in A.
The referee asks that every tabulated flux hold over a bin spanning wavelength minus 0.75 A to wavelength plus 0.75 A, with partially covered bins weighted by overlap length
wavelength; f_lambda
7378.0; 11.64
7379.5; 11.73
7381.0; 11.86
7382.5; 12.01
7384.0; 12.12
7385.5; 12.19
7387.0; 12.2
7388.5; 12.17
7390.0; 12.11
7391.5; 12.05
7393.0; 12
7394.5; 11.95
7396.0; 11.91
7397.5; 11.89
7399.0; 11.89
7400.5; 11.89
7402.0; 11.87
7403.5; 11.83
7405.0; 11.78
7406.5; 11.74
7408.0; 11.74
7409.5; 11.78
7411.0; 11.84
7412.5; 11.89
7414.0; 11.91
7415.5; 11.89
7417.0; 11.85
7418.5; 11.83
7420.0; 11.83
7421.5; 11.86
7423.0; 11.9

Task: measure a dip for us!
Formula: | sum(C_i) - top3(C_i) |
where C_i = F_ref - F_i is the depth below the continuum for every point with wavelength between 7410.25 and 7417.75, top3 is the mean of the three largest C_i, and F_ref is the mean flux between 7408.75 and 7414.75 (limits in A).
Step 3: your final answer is 0.10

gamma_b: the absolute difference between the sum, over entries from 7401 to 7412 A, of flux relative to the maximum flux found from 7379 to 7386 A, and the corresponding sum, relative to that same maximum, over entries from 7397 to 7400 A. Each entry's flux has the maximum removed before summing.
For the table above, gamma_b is 2.15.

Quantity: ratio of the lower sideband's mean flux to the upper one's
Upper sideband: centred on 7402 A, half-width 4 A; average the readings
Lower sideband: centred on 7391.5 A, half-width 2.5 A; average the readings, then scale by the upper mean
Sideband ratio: 1.02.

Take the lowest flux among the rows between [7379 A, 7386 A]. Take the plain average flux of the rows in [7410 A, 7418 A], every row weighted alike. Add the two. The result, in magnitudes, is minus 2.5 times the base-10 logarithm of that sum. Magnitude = -3.43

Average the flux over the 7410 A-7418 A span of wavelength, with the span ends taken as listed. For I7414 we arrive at 11.9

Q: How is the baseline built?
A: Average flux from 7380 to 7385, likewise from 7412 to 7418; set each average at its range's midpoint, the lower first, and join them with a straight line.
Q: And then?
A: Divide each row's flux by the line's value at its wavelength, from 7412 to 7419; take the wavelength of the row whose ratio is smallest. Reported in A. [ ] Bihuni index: 7418.5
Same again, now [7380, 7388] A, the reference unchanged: 7381.0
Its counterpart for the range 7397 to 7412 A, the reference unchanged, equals 7406.5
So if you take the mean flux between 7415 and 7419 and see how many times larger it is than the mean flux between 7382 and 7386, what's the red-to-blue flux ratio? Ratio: 0.98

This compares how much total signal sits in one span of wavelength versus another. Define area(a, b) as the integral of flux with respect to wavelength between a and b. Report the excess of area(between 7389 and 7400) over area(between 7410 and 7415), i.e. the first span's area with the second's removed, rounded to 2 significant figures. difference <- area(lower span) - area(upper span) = 72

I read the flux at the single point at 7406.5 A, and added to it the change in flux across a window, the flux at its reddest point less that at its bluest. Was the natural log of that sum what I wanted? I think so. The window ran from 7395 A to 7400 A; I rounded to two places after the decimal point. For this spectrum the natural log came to 2.46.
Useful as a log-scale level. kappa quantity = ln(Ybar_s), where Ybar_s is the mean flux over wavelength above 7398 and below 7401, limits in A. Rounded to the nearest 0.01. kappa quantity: 2.48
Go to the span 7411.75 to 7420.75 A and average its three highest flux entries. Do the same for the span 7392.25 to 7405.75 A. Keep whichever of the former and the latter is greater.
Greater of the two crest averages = 11.95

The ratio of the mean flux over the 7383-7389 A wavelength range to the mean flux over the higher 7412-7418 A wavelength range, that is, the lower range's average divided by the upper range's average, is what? 1.02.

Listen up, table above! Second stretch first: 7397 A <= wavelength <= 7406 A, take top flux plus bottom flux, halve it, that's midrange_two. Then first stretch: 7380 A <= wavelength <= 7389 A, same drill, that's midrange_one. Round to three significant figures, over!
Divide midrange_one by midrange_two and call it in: 1.02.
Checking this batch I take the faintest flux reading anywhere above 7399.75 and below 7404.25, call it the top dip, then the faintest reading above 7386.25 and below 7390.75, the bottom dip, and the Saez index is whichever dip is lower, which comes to 11.83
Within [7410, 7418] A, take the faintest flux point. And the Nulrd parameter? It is 11.84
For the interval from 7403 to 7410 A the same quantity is 11.74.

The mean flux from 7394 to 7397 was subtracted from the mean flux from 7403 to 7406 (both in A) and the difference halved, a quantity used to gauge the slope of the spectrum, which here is -0.06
